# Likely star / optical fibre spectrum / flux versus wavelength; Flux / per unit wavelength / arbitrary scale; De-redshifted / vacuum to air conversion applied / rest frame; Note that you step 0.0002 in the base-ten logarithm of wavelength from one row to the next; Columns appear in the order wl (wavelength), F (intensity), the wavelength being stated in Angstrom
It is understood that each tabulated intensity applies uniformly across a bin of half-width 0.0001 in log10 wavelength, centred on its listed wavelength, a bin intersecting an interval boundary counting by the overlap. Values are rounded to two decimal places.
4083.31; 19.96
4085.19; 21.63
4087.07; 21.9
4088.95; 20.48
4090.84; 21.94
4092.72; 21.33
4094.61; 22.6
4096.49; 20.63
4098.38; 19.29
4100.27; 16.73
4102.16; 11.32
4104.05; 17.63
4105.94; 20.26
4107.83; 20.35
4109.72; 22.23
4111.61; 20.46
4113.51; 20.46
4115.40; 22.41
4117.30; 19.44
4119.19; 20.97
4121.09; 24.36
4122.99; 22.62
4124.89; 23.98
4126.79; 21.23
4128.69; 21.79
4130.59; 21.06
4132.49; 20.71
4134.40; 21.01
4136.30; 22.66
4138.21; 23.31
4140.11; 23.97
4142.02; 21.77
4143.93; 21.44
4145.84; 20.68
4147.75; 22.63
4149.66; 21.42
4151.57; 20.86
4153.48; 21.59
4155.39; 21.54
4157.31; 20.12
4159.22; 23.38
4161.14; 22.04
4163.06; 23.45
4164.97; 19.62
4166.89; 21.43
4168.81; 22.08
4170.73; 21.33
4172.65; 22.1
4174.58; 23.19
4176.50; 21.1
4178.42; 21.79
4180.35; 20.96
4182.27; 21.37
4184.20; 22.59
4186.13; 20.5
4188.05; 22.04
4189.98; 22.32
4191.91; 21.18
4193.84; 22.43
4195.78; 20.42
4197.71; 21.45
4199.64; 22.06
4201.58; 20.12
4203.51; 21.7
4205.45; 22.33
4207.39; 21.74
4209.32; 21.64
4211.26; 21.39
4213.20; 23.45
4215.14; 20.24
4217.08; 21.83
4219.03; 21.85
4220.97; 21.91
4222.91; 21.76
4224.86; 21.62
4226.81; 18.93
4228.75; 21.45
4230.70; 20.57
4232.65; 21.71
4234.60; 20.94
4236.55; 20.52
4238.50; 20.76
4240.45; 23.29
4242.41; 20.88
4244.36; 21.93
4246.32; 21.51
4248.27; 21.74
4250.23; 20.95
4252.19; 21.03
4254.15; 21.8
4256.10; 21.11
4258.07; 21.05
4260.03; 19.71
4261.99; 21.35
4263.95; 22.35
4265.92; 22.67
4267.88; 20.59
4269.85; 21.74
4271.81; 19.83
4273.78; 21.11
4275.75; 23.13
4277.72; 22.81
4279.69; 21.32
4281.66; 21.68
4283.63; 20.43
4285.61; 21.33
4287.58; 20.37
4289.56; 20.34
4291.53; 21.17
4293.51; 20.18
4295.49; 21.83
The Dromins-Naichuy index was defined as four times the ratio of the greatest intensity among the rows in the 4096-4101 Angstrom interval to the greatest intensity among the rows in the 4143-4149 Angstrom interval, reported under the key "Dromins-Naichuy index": 3.65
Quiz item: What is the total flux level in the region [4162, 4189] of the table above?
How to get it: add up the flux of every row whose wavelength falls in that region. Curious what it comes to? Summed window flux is 304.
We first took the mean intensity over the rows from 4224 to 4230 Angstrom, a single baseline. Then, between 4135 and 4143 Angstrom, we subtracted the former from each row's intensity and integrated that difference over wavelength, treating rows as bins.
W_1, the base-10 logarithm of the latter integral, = 1.2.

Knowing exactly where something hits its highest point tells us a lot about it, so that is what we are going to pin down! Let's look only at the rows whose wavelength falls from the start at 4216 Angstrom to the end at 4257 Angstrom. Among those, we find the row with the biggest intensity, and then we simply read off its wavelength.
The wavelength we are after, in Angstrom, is 4240.45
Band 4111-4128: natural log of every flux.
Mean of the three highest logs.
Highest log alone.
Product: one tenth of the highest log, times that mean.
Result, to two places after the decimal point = 1.01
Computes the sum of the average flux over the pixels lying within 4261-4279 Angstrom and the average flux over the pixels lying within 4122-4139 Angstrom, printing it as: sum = 43.8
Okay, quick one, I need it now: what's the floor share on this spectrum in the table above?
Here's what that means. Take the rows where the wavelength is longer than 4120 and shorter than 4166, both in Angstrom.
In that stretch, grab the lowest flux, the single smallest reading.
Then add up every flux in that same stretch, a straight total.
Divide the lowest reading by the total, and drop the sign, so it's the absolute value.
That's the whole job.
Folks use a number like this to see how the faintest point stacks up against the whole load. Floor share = 0.0372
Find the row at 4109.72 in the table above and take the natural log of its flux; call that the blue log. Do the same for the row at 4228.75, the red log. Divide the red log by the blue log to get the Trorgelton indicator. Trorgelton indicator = 0.99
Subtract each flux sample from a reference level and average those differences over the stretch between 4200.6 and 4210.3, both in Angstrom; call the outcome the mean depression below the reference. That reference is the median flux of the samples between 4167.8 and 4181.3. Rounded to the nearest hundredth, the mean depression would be 0.28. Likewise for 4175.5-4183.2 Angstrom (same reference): 0.48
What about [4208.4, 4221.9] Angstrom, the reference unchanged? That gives 0.03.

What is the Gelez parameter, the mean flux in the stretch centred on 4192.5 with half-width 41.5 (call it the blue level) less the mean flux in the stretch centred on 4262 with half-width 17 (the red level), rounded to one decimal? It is 0.1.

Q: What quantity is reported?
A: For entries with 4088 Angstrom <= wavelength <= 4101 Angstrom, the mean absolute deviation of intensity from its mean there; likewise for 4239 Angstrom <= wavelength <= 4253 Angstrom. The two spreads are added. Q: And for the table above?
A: 2.0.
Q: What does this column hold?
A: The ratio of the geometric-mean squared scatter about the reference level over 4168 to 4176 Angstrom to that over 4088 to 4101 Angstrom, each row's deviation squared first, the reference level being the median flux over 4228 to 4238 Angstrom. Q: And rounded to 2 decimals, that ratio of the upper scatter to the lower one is 1.22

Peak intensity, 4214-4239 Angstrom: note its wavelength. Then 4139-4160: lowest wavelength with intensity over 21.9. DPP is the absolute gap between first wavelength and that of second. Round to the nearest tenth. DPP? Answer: 80.9 Angstrom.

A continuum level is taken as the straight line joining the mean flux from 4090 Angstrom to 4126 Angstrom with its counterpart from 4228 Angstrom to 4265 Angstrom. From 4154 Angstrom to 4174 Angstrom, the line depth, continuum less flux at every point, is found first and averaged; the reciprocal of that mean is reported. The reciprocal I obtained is -1.1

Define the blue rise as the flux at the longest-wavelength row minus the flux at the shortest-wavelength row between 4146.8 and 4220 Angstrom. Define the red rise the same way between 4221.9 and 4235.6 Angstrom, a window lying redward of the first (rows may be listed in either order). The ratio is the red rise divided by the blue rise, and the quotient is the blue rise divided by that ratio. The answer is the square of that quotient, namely 0.6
